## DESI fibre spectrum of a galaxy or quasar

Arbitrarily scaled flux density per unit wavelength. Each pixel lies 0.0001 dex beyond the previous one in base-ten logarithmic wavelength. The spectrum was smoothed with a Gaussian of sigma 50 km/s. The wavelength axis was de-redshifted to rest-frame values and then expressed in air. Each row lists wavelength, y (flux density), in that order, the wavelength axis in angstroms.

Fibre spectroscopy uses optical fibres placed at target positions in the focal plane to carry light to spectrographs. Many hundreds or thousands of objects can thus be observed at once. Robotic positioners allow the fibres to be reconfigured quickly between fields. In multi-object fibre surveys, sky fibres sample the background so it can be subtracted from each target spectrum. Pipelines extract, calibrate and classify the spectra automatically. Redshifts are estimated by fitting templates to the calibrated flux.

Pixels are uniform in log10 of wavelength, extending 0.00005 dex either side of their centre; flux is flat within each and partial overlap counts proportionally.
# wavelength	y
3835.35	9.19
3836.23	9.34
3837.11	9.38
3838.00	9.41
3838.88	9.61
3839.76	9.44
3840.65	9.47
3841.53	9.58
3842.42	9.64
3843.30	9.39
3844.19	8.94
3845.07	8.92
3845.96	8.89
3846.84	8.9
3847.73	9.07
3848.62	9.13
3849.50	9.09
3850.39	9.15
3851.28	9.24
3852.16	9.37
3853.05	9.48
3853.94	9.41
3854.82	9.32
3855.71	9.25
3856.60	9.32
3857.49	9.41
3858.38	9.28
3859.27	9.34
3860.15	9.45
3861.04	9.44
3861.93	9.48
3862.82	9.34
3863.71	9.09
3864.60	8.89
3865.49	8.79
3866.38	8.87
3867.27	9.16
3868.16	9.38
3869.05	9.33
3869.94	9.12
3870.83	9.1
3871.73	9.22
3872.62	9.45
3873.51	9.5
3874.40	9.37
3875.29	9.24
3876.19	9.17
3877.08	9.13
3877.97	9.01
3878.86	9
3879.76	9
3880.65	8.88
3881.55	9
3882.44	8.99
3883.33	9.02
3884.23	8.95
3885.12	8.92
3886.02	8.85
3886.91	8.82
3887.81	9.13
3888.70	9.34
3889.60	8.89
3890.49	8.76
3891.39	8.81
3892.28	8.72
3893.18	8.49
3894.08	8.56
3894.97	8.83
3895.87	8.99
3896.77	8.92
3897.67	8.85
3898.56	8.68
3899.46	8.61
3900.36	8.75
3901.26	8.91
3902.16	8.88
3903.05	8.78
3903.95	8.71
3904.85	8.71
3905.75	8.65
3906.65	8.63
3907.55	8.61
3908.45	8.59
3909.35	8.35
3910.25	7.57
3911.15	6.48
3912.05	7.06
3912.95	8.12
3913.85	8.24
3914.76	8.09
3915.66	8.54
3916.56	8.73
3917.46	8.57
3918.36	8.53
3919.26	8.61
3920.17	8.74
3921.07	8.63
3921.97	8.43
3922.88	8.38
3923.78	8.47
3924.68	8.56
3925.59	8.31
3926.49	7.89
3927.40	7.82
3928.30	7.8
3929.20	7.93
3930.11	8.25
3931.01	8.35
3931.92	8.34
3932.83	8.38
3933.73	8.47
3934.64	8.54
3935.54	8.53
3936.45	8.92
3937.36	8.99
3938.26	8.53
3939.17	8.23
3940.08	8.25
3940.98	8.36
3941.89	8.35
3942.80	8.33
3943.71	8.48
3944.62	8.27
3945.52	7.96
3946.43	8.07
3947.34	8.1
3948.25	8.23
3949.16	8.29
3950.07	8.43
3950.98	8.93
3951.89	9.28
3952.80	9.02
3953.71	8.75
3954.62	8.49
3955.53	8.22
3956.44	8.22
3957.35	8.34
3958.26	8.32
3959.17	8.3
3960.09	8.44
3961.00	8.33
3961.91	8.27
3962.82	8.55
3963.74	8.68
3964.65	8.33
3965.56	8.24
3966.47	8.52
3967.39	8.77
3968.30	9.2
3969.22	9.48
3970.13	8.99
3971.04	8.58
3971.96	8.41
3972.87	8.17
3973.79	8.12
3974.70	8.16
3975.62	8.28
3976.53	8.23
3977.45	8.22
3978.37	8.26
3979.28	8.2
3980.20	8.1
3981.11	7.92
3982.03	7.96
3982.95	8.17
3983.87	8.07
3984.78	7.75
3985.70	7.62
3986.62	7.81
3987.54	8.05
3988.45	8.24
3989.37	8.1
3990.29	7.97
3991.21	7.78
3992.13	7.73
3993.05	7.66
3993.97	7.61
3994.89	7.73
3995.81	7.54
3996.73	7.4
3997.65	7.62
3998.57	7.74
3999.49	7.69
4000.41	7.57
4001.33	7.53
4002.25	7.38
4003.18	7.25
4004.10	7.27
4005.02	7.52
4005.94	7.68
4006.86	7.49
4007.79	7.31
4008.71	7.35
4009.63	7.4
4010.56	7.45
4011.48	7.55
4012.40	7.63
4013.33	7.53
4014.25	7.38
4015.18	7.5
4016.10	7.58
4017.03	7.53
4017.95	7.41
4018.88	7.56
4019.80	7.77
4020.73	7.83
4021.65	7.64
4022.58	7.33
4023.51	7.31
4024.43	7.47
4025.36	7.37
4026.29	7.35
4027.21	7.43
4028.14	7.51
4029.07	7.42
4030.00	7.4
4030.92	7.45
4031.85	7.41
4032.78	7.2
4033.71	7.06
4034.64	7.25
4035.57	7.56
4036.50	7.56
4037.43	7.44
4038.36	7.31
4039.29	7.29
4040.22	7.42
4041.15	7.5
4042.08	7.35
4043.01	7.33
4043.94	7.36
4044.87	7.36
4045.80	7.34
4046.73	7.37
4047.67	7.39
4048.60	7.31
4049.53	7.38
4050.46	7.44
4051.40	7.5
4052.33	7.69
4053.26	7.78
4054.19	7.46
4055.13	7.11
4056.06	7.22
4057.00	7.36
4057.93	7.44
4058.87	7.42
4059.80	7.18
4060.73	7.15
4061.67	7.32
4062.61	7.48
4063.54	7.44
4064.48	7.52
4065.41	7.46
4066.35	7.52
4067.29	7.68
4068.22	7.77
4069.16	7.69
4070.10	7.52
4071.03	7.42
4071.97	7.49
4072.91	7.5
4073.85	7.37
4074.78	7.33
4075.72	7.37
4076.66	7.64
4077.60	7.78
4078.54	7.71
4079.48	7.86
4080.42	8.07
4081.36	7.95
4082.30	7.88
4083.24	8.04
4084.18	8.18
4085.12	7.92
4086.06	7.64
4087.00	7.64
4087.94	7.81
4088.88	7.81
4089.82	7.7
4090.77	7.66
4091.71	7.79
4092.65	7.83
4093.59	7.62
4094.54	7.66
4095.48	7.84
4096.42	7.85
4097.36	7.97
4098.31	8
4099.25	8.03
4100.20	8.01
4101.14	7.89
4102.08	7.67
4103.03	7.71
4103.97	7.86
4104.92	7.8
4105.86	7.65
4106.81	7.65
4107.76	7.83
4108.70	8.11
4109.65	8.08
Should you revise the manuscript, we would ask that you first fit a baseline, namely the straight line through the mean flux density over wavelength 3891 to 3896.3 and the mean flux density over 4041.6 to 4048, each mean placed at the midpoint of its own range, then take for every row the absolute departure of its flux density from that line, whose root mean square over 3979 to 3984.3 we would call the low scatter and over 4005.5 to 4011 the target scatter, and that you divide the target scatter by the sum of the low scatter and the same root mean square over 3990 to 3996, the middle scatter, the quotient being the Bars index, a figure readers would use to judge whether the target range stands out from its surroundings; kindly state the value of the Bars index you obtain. 0.8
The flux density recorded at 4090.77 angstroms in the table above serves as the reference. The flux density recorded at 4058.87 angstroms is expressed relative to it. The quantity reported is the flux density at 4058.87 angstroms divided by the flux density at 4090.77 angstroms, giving 0.97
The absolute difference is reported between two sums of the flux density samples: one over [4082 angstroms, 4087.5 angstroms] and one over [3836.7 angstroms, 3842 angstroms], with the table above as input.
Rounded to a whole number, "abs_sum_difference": 10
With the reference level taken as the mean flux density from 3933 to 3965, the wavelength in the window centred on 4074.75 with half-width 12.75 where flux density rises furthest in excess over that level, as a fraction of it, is 4084.18 angstroms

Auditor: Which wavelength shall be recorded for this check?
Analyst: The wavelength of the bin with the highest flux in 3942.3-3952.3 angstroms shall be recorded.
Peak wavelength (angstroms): 3951.89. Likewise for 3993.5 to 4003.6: 3998.57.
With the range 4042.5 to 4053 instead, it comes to 4052.33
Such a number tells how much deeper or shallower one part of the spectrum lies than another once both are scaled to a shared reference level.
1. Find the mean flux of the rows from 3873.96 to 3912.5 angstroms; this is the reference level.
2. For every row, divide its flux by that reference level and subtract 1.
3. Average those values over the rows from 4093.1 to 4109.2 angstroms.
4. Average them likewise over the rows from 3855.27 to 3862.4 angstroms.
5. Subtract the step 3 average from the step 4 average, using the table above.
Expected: 0.18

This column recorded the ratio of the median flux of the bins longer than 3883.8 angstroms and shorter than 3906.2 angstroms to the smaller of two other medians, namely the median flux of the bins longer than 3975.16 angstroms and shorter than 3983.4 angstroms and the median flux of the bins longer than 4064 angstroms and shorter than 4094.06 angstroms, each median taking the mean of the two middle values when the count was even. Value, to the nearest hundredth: 1.15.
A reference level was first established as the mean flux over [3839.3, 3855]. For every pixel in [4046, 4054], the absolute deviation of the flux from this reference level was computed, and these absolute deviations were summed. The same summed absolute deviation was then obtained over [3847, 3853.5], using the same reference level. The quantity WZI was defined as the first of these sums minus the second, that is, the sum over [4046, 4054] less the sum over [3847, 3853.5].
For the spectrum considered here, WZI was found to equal 13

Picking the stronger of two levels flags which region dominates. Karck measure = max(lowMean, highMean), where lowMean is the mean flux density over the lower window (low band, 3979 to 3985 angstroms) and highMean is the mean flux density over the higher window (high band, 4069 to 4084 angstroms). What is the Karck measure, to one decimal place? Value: 8.0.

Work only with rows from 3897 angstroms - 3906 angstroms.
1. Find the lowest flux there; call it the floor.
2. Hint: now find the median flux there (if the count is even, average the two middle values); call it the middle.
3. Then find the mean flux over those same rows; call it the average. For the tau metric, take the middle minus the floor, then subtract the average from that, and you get -8.6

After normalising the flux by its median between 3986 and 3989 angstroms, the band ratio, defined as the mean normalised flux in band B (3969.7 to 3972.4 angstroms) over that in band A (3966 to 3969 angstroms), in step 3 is 0.98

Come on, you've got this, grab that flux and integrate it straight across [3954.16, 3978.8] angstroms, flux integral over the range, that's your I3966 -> 208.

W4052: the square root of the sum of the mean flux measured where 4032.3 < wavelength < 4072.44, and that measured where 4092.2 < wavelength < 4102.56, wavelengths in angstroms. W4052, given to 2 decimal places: 3.91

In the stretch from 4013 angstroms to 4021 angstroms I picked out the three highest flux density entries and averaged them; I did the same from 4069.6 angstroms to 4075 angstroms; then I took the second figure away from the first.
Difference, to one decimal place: 0.2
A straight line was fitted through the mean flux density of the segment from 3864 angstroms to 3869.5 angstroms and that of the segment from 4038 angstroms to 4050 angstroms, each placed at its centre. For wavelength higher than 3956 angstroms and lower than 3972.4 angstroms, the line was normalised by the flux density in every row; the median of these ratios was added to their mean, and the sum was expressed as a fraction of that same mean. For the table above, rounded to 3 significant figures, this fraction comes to 2.01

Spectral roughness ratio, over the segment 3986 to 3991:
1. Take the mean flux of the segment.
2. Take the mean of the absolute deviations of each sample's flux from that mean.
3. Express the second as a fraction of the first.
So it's 0.014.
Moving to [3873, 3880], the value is 0.016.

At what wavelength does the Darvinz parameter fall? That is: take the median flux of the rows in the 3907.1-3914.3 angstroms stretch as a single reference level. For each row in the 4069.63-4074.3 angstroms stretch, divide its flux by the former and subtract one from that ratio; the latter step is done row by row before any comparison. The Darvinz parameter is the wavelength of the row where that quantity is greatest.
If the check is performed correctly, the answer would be 4070.10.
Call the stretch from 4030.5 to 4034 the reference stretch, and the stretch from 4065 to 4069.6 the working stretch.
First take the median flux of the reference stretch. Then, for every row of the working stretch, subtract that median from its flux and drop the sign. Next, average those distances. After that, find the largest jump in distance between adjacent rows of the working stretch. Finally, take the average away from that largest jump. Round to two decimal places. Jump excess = -0.16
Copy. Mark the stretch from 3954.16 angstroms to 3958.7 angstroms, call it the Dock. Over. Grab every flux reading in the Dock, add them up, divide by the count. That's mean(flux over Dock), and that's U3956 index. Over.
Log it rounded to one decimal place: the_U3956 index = 8.3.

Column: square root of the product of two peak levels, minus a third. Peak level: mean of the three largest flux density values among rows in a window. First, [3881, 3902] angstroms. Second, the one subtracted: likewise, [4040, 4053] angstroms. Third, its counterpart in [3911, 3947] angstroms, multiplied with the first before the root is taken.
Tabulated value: 1.5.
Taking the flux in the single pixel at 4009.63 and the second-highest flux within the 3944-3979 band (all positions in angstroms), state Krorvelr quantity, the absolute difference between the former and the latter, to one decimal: 1.9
